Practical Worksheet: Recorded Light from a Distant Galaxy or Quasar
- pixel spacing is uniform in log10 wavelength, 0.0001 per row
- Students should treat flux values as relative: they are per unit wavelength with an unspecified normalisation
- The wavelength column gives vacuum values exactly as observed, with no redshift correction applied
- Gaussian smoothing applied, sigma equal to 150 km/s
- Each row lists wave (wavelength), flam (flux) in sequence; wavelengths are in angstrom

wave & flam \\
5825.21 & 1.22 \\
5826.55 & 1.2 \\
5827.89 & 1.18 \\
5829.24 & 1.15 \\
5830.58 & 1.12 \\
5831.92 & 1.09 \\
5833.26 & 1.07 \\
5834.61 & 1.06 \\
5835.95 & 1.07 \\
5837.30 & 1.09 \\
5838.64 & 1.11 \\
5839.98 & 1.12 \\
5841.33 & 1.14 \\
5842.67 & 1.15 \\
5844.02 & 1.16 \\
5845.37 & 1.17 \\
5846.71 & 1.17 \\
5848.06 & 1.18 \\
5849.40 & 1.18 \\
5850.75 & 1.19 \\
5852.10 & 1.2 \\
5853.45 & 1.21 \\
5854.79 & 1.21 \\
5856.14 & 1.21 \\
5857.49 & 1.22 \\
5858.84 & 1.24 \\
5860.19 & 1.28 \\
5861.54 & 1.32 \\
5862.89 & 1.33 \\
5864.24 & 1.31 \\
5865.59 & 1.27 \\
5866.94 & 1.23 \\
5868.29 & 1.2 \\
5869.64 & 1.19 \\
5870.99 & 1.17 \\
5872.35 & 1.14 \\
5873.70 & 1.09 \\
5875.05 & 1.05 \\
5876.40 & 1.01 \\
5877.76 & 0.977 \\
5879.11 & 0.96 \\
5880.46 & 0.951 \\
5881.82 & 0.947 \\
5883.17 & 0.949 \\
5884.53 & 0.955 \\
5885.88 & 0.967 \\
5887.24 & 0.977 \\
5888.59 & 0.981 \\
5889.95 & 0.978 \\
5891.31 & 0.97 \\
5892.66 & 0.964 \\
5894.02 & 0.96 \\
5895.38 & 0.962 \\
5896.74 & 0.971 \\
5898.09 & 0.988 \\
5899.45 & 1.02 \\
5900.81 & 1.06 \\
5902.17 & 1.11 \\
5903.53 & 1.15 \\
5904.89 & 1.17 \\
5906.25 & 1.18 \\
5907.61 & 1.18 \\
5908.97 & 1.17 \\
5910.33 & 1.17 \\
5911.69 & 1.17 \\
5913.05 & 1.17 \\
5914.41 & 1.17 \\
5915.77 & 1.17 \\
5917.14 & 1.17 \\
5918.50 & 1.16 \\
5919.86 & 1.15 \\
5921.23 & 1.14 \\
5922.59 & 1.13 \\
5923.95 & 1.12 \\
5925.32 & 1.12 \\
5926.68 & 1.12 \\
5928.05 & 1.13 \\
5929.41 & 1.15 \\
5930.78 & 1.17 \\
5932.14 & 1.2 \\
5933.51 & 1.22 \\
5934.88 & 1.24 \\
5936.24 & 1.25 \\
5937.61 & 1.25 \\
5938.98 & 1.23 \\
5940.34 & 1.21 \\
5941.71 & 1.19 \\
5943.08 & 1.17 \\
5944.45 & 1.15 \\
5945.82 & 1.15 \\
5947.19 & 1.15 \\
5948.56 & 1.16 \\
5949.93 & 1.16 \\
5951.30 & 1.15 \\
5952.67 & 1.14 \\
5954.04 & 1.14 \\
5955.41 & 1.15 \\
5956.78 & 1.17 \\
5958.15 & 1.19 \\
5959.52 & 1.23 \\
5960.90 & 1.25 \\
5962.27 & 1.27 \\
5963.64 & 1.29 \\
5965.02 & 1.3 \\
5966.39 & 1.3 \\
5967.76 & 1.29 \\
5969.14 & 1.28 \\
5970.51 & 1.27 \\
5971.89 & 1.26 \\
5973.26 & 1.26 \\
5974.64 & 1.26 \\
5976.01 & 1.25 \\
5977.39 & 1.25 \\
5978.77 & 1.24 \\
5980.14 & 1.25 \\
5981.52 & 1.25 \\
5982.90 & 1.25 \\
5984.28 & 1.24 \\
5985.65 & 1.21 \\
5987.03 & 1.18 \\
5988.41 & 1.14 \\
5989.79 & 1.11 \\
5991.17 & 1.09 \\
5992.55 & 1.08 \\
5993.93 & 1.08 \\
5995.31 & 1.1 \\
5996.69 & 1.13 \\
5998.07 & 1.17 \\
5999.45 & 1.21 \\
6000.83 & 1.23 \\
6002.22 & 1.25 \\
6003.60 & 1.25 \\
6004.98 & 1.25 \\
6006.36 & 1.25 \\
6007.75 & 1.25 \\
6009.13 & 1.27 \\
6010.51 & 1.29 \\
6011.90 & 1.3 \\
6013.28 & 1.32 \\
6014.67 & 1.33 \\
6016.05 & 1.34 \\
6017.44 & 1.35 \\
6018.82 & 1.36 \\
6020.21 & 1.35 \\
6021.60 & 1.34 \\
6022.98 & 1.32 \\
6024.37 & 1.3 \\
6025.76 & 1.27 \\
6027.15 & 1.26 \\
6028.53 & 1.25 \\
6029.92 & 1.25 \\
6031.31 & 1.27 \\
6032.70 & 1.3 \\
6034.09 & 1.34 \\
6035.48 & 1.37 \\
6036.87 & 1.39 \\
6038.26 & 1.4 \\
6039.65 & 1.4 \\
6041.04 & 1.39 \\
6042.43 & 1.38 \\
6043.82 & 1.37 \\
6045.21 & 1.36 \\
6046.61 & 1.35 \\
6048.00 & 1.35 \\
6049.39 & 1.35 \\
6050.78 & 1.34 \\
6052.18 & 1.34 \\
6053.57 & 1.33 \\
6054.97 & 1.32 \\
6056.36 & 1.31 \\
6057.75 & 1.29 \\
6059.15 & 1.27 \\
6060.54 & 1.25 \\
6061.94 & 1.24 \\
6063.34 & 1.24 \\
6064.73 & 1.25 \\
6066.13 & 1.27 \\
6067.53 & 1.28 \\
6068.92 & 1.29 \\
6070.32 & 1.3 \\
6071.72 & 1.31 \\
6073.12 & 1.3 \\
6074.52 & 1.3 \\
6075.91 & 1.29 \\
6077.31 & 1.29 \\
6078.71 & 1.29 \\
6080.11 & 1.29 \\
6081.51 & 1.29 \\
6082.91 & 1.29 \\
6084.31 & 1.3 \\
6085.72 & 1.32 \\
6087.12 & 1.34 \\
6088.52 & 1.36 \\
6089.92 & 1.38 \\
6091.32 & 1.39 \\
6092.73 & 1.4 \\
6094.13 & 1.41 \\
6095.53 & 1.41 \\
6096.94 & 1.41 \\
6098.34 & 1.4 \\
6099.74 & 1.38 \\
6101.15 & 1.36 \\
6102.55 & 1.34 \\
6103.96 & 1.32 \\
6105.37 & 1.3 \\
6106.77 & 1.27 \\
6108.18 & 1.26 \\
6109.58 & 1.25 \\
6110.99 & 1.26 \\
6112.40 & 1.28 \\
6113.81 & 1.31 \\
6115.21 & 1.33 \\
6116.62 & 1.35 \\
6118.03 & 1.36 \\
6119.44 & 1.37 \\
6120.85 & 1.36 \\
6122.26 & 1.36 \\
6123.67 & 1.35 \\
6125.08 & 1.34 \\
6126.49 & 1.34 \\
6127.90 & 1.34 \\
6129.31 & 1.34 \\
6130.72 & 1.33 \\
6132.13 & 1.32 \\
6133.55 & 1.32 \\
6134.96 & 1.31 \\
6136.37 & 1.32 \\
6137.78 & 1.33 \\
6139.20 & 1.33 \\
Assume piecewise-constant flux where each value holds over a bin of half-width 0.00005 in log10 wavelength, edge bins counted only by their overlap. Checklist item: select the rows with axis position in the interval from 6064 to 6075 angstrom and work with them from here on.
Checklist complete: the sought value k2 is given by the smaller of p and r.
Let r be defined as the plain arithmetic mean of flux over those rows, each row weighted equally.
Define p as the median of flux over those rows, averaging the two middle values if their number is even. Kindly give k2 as 1.29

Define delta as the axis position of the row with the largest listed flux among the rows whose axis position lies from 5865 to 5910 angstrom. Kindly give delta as 5865.59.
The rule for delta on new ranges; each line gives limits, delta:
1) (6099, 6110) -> 6099.74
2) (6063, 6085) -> 6071.72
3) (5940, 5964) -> 5963.64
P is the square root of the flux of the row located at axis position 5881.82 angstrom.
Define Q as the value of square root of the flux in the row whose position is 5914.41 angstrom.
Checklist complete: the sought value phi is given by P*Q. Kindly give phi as 1.05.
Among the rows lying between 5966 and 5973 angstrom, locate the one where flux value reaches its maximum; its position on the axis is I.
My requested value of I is 5966.39 angstrom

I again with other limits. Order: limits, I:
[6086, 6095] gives 6094.13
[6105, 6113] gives 6105.37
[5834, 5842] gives 5841.33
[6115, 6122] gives 6119.44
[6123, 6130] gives 6123.67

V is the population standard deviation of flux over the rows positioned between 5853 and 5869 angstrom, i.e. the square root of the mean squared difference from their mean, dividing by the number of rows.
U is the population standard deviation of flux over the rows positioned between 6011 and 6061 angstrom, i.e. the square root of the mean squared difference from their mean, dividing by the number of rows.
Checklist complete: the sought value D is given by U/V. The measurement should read 0.9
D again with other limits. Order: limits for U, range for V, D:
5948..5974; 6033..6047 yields 3.1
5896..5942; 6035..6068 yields 1.2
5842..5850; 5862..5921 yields 0.1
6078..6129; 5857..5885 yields 0.3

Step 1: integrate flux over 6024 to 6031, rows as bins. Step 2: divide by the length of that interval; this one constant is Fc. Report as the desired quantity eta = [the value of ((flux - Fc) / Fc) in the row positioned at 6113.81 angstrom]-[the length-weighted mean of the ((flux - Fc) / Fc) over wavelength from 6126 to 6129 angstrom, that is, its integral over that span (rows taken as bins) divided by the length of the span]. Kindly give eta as -0.02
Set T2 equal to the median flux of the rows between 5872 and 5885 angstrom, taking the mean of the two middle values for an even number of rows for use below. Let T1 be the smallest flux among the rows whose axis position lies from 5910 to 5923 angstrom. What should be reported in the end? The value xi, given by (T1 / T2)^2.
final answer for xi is 1.36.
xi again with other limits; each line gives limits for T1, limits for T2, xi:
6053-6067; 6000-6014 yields 0.98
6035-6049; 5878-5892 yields 1.96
